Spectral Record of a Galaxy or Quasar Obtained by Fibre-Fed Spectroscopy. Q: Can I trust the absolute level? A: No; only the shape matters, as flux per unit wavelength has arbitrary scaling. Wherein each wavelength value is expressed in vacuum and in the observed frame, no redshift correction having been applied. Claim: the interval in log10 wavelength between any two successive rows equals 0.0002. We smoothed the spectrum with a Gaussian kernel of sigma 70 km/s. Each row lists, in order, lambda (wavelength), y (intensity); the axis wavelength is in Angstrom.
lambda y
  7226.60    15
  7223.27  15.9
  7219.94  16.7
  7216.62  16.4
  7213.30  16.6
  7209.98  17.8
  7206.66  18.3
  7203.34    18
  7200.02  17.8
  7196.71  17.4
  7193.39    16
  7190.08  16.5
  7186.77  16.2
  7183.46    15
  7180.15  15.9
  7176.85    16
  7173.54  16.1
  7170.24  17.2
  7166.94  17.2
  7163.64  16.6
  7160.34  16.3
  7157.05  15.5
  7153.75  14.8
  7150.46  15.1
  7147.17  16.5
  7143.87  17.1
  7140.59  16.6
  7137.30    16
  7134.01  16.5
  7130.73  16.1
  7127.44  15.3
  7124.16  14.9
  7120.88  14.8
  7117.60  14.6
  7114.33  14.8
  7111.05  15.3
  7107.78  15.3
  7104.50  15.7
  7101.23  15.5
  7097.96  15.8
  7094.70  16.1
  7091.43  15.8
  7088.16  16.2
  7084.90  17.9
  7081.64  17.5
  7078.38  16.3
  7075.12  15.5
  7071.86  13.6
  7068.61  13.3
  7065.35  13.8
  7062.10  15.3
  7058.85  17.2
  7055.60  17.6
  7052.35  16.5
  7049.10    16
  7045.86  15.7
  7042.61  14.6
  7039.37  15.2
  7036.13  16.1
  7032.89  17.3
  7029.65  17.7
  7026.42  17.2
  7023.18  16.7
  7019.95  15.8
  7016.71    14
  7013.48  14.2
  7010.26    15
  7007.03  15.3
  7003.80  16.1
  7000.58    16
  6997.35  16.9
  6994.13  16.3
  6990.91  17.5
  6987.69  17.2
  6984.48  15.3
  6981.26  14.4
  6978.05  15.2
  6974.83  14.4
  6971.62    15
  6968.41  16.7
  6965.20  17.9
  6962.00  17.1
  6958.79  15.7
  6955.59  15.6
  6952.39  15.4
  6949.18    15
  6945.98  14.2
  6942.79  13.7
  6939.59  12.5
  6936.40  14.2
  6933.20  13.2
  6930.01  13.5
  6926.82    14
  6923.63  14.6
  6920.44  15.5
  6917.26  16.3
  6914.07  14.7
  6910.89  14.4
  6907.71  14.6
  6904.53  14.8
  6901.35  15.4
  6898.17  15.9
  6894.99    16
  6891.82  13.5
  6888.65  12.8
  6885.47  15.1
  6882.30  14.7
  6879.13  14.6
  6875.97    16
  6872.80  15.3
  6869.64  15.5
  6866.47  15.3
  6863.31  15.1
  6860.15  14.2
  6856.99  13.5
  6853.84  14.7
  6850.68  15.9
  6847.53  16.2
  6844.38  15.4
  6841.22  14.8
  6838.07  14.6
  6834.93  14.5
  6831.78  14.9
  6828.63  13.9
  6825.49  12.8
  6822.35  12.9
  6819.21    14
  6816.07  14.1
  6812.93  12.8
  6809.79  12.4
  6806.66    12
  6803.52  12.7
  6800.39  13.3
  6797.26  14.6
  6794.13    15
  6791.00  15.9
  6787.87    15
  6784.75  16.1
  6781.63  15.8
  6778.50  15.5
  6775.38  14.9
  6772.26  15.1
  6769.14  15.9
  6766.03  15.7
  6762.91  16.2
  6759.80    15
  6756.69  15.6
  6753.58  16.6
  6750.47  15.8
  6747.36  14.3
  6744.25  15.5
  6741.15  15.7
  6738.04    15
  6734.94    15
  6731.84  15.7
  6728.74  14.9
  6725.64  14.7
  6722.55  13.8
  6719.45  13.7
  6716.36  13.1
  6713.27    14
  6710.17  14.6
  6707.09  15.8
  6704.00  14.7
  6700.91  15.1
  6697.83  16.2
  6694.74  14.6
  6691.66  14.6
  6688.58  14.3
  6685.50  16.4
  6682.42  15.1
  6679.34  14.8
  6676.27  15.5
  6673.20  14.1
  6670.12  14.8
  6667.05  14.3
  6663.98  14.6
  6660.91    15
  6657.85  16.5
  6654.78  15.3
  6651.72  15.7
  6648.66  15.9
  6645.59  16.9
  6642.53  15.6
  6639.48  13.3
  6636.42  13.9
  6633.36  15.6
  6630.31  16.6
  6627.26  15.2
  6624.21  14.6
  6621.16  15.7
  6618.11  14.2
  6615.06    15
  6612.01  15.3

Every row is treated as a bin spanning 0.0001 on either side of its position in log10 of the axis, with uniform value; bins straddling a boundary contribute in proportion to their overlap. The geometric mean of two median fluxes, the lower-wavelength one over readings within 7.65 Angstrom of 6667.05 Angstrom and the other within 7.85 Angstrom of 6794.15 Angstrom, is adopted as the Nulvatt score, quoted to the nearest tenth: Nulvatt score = 14.8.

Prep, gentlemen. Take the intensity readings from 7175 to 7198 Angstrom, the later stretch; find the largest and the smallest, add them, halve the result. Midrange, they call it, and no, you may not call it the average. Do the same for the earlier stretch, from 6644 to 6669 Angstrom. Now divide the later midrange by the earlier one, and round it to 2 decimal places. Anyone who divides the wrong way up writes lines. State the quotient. 1.04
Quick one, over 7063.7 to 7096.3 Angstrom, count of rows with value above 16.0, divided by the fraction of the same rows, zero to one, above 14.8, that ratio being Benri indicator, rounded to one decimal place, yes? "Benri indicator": 7.1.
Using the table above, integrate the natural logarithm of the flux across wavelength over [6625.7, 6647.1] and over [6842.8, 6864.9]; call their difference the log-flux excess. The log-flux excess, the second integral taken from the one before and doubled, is -3.0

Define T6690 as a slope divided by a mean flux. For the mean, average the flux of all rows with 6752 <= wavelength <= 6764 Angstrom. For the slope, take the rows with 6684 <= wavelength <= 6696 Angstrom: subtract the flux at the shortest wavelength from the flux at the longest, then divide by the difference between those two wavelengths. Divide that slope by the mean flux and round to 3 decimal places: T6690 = -0.012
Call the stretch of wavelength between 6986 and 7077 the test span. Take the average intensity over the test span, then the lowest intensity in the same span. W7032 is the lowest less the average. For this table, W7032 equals -2.5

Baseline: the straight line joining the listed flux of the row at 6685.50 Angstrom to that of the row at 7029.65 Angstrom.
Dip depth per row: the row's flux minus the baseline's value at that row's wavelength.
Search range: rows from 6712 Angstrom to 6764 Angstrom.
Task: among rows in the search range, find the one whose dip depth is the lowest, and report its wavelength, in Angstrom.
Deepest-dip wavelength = 6716.36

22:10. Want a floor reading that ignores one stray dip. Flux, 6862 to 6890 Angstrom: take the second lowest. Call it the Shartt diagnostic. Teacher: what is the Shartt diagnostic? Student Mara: 14.6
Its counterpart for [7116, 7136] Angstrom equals 14.8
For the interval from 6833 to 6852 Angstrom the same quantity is 14.6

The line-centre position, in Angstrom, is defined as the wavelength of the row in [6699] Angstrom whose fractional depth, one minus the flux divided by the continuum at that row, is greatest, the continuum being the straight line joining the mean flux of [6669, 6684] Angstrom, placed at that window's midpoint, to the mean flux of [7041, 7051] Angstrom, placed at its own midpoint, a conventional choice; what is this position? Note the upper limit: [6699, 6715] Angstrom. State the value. 6713.27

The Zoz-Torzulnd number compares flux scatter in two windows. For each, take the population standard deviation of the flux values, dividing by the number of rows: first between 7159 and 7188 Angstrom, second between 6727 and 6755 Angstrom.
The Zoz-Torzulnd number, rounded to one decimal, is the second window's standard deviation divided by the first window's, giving 1.0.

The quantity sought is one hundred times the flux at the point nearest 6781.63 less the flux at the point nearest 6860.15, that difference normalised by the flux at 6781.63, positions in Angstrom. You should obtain 10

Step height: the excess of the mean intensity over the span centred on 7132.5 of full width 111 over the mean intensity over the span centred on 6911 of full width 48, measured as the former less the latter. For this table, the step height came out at 1.3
